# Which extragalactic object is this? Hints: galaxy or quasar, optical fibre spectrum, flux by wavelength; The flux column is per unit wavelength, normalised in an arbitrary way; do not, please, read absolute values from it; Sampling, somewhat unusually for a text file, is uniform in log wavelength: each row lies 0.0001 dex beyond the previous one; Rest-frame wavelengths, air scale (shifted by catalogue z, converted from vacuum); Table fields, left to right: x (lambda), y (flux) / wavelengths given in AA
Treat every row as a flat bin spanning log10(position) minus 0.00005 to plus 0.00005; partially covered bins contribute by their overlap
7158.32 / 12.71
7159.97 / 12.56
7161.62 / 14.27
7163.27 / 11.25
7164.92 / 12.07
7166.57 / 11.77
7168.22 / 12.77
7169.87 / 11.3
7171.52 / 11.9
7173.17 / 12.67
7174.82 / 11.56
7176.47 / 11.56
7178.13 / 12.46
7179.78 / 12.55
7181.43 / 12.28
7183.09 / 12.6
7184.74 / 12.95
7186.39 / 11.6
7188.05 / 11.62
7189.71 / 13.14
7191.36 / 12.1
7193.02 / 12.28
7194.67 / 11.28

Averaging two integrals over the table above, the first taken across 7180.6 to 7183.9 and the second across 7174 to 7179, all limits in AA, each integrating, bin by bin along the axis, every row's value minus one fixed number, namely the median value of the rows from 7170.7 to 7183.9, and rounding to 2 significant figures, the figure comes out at -1.1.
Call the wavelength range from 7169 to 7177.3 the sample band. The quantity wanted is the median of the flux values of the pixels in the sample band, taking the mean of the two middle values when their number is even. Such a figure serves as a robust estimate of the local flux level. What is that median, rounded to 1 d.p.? 11.6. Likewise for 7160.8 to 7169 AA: 12.1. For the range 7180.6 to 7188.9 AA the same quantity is 12.3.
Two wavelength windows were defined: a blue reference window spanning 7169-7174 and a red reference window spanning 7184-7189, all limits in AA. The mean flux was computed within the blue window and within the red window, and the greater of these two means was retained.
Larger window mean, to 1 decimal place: 12.1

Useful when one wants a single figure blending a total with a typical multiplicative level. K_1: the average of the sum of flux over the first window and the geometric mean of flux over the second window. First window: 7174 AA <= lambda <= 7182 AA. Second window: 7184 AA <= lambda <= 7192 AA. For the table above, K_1 36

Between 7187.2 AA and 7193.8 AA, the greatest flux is 13.14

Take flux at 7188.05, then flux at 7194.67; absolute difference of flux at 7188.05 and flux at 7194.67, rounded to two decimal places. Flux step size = 0.34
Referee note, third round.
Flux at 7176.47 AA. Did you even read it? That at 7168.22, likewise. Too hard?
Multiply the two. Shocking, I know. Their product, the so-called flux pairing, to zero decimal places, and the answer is 148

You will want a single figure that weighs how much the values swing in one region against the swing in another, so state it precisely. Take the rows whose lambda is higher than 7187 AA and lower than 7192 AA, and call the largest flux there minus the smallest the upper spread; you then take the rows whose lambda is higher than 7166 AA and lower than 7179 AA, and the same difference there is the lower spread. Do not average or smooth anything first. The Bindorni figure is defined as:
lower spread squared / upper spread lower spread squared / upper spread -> 1.4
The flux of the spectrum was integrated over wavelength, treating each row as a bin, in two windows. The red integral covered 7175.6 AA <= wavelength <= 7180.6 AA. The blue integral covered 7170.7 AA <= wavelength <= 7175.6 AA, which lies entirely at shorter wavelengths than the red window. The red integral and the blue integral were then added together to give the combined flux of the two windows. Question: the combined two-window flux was 120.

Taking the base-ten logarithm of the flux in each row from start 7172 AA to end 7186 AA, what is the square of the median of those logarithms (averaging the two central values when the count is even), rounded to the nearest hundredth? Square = 1.20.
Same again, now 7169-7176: 1.14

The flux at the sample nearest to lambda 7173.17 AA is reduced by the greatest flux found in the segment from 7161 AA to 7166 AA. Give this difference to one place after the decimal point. -1.6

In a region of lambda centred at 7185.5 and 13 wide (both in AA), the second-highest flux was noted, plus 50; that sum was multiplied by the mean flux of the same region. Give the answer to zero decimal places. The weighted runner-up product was 778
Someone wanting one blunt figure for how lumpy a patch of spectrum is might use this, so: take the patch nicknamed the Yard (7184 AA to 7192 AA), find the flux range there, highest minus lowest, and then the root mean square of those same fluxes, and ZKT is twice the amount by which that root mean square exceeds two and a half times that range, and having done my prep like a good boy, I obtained 16.9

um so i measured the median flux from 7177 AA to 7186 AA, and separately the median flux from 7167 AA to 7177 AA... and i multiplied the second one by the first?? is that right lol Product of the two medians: 147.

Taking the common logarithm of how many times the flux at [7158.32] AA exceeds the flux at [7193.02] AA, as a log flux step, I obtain 0.015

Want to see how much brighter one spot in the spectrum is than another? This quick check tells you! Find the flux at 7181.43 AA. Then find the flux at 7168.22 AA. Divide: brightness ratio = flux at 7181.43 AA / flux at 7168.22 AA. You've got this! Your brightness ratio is 0.96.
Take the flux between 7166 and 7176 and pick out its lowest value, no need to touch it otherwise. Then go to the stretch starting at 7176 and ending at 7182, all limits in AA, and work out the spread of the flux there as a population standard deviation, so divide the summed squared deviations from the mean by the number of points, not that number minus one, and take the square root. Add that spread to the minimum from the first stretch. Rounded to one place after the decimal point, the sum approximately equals 11.7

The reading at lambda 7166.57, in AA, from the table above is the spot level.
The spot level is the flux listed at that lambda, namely 11.77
